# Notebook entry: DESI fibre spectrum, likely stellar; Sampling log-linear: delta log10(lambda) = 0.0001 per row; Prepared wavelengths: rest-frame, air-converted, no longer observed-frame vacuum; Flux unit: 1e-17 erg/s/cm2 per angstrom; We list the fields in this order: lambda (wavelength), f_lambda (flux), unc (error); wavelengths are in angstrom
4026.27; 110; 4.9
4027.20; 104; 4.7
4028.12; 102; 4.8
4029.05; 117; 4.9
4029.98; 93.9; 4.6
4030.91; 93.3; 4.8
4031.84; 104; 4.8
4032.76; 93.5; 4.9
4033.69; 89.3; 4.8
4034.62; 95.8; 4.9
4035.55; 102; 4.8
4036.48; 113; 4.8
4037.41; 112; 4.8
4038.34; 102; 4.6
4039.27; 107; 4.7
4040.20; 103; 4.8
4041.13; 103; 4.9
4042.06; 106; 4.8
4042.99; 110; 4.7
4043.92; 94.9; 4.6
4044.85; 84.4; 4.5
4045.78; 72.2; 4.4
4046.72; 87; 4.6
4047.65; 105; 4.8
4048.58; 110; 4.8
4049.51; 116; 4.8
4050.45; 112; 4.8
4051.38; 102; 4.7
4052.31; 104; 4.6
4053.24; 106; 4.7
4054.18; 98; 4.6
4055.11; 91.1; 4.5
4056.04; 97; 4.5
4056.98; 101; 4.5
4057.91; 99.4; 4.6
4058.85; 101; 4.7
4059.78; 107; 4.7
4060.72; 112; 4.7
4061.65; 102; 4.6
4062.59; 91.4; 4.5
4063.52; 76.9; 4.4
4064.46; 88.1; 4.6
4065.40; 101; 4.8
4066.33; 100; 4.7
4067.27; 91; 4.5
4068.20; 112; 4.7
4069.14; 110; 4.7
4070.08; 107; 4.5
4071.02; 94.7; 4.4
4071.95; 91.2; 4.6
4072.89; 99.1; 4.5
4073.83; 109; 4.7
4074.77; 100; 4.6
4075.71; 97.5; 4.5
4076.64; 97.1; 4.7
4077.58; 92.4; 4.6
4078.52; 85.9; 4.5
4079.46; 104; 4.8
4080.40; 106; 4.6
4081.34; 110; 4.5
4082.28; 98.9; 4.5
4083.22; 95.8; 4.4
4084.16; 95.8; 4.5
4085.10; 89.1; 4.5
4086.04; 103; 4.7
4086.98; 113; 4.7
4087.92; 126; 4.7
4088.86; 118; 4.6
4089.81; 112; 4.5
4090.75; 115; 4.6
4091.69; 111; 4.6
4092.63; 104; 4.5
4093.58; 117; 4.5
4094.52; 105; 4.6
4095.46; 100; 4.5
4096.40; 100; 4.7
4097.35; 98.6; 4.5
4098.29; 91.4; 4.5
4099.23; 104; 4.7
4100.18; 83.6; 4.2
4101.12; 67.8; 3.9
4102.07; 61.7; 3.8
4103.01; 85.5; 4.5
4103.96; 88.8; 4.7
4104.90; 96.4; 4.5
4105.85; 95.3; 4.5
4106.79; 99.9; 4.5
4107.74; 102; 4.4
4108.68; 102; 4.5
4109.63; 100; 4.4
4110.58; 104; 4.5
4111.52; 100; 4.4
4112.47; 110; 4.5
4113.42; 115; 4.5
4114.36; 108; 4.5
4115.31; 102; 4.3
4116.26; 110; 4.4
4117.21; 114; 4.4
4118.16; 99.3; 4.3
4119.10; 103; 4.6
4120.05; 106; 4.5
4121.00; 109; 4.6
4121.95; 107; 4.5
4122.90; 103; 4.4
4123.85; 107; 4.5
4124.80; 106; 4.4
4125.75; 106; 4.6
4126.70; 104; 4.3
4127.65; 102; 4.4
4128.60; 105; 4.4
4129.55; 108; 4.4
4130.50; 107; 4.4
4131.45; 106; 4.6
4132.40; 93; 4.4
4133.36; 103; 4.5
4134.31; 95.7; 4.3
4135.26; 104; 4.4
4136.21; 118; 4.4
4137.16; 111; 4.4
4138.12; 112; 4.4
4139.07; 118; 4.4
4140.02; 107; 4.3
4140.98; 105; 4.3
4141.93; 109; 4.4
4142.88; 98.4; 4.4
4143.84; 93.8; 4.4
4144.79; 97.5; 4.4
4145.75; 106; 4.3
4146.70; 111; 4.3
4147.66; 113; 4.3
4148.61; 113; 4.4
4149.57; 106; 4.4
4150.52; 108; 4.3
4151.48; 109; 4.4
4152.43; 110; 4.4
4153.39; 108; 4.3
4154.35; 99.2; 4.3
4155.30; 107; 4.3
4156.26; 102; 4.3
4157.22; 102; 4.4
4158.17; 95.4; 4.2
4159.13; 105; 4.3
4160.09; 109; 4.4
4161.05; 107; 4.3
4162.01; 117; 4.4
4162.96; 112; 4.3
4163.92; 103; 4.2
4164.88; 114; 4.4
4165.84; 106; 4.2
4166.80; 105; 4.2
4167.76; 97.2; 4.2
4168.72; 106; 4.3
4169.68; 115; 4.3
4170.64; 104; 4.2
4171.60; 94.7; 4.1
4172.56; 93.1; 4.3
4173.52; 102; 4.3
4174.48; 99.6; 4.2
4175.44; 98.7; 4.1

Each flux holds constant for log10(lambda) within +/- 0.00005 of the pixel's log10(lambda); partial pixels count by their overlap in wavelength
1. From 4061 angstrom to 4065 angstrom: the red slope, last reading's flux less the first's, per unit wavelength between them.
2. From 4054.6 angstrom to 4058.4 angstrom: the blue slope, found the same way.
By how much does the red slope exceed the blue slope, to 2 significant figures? -7.9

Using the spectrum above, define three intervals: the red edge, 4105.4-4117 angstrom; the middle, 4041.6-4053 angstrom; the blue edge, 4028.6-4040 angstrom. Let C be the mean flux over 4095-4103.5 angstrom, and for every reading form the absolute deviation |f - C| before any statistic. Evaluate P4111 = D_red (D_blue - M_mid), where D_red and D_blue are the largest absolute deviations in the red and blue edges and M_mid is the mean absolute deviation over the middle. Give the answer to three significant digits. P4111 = 358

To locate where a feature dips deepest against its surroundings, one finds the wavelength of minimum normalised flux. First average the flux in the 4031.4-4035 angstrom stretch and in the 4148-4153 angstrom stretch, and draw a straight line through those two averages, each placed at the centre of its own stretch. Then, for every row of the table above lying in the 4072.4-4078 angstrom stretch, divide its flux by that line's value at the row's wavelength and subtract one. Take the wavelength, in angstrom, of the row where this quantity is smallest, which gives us 4077.58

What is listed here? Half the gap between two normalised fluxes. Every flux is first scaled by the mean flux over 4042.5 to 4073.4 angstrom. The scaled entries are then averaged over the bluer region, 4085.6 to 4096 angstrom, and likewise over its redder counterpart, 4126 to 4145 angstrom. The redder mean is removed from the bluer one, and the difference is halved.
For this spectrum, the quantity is 0.03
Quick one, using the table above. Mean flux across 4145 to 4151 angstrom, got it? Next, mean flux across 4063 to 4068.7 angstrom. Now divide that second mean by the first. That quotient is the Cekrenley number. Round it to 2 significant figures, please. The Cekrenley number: 0.87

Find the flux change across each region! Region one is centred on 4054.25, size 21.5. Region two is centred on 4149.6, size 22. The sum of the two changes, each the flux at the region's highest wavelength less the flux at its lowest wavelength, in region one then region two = -16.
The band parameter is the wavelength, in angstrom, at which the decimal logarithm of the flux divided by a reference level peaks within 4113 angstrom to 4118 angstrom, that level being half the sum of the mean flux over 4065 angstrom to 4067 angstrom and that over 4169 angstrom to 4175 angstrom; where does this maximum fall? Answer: 4113.42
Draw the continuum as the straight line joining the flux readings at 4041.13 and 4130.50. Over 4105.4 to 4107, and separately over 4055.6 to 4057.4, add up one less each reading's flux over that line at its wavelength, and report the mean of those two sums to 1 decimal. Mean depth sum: 0.1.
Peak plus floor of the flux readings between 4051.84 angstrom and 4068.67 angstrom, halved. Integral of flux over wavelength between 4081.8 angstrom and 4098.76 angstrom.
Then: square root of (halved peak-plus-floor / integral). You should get 0.230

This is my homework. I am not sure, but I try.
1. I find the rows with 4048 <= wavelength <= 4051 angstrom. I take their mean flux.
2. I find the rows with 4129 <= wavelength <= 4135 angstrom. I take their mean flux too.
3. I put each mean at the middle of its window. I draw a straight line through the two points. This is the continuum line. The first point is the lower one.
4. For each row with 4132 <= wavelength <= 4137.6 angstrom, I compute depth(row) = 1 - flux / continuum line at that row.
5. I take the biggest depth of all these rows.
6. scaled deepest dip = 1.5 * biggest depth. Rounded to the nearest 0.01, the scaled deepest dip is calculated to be 0.13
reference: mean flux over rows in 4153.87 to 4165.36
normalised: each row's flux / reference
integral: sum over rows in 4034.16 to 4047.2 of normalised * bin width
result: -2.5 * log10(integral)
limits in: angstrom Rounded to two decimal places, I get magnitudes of -2.72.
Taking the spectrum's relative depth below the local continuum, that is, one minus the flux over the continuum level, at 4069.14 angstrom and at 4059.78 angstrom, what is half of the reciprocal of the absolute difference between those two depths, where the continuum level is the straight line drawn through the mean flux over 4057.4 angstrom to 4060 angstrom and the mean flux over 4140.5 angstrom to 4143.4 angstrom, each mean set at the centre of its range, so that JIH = 18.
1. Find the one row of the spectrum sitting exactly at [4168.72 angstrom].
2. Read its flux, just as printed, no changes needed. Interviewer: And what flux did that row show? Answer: 106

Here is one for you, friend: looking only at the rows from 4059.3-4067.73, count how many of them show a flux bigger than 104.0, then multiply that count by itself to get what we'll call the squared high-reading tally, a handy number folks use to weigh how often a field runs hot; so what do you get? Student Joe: 4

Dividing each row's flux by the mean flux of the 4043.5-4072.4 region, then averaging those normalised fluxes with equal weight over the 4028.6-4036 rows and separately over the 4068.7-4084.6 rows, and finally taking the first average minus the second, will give -0.011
